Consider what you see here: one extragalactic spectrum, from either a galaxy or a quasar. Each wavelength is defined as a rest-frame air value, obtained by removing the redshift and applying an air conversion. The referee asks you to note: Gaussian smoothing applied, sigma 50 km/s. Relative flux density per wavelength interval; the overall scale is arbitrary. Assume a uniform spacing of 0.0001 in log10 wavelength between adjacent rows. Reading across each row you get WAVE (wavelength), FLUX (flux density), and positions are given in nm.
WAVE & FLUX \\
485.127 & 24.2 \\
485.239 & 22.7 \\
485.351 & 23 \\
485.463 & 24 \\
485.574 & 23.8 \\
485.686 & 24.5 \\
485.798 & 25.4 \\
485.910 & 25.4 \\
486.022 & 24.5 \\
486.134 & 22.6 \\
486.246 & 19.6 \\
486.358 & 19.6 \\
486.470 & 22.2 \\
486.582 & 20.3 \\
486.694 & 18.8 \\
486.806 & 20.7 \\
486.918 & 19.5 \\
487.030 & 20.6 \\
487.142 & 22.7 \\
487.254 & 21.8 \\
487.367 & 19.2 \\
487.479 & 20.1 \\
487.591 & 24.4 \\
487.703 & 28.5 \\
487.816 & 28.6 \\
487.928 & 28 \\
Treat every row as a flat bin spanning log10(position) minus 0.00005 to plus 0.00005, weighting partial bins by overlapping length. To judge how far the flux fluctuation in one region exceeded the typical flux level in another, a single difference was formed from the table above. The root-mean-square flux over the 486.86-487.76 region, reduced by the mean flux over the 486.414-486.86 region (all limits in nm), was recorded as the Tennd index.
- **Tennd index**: 1.8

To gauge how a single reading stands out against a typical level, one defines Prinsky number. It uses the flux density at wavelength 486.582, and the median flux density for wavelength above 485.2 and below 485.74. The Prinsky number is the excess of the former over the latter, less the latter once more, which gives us -27.3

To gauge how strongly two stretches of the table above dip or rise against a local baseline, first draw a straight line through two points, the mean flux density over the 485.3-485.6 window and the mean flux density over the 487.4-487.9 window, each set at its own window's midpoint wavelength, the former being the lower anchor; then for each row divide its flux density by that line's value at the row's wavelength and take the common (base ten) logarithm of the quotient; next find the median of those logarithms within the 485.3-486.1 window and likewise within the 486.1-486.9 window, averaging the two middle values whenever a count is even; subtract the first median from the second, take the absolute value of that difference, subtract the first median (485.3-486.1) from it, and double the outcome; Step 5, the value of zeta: 0.16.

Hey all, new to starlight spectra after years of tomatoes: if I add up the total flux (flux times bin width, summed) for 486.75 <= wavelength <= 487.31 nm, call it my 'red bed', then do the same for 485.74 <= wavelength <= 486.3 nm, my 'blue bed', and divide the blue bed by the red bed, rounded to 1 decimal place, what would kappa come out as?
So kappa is 1.1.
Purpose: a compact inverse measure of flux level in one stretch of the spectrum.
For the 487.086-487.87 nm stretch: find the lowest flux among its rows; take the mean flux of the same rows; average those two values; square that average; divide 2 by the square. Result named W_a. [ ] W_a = 0.0044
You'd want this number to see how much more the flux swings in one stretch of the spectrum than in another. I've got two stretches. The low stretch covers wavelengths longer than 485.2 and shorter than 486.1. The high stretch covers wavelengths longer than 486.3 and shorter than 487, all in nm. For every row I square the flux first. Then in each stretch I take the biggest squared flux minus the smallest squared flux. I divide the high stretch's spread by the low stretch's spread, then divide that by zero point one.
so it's 11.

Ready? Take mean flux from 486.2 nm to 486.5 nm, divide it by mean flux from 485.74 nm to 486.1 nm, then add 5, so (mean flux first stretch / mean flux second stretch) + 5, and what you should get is 5.82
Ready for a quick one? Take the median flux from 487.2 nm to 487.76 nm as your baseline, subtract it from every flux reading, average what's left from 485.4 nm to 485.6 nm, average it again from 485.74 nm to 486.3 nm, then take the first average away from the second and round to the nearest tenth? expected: -0.4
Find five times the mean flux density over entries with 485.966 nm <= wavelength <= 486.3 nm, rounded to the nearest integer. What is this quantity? 111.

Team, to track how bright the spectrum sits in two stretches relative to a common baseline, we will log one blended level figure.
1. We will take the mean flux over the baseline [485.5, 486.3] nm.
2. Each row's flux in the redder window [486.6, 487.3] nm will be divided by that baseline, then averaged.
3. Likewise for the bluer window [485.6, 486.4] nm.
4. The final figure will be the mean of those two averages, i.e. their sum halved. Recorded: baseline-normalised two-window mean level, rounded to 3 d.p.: 0.924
